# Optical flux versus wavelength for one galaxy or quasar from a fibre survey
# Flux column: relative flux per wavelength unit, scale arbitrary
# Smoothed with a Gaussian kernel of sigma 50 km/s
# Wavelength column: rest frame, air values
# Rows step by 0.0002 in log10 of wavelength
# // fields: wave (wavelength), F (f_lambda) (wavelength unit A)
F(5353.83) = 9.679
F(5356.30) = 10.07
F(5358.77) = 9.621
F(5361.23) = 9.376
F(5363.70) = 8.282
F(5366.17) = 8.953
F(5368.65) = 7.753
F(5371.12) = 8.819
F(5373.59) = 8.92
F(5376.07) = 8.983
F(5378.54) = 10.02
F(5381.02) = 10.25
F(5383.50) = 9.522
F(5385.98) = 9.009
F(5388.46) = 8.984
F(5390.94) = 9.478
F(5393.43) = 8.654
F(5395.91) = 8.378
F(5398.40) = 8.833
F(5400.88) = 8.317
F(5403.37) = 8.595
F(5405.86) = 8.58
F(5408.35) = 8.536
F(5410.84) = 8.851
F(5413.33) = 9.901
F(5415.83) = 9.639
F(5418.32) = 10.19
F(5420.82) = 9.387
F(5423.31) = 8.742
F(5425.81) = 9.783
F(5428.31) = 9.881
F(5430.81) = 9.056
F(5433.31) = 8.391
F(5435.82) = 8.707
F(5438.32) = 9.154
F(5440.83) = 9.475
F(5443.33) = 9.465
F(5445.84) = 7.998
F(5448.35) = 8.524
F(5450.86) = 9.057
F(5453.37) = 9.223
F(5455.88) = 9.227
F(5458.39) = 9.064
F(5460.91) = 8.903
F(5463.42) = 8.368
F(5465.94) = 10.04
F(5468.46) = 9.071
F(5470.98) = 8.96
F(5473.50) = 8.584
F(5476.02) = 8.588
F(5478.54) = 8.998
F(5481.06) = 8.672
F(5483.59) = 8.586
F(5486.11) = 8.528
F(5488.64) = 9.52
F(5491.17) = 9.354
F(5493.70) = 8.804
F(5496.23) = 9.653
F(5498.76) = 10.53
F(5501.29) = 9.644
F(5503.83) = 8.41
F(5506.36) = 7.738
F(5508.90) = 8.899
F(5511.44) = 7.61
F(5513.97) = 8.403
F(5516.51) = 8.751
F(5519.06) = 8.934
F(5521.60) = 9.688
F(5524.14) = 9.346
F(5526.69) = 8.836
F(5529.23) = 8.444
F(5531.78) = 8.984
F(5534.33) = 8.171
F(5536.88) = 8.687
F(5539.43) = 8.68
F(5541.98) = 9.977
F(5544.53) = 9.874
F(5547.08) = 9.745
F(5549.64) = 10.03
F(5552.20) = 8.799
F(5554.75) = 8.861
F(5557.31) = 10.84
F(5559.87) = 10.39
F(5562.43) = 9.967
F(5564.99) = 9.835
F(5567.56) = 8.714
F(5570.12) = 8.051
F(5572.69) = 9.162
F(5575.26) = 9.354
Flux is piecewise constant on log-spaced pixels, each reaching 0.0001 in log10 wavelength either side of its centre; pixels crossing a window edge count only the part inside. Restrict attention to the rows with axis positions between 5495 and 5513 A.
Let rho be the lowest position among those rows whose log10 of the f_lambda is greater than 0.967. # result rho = 5496.23 A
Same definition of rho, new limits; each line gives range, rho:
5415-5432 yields 5415.83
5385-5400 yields 5390.94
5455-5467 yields 5465.94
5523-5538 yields 5524.14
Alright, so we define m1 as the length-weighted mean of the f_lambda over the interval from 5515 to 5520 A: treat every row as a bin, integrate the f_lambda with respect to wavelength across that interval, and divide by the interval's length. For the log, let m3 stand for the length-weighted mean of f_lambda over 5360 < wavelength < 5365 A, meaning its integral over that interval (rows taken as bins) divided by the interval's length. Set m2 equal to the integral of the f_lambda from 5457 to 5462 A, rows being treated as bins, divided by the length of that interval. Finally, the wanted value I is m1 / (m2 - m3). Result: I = 59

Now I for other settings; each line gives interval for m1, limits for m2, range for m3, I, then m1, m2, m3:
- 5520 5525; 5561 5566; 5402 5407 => 7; 9.5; 9.9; 8.6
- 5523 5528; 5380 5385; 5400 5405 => 7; 9.1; 9.8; 8.5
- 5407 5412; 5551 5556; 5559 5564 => -7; 8.7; 8.8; 10.1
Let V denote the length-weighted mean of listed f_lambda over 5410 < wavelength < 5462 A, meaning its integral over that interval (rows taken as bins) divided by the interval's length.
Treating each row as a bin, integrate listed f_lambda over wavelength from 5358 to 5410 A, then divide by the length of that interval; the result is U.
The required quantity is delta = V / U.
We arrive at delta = 1.03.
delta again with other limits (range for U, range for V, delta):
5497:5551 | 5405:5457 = 1.01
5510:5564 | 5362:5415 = 0.97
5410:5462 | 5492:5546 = 0.98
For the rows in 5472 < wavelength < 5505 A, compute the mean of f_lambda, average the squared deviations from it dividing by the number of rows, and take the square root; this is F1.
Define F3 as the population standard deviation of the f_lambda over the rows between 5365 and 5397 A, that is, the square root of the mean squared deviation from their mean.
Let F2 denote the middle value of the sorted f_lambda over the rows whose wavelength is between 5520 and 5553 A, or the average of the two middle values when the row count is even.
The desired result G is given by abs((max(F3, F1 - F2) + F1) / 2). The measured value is 0.62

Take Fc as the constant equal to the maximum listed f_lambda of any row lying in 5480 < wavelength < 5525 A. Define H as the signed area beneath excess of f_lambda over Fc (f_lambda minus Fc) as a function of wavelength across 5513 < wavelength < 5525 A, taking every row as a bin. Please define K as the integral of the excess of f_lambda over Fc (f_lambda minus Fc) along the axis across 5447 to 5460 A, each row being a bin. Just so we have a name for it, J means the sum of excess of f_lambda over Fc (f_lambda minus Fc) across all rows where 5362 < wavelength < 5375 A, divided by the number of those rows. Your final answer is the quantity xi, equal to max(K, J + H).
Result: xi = -20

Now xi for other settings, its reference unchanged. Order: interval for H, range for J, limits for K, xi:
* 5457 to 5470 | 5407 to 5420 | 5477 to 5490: -20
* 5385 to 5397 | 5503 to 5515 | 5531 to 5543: -20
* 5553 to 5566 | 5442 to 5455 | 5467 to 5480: -9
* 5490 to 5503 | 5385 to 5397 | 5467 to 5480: -14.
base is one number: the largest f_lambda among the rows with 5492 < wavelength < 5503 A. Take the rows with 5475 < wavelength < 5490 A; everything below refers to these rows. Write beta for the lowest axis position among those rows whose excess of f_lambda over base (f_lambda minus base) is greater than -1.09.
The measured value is 5488.64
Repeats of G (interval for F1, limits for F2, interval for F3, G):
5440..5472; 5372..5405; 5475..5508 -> 0.60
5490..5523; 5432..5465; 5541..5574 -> 0.77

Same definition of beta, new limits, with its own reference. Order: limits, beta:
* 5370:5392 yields 5378.54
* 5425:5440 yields 5425.81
